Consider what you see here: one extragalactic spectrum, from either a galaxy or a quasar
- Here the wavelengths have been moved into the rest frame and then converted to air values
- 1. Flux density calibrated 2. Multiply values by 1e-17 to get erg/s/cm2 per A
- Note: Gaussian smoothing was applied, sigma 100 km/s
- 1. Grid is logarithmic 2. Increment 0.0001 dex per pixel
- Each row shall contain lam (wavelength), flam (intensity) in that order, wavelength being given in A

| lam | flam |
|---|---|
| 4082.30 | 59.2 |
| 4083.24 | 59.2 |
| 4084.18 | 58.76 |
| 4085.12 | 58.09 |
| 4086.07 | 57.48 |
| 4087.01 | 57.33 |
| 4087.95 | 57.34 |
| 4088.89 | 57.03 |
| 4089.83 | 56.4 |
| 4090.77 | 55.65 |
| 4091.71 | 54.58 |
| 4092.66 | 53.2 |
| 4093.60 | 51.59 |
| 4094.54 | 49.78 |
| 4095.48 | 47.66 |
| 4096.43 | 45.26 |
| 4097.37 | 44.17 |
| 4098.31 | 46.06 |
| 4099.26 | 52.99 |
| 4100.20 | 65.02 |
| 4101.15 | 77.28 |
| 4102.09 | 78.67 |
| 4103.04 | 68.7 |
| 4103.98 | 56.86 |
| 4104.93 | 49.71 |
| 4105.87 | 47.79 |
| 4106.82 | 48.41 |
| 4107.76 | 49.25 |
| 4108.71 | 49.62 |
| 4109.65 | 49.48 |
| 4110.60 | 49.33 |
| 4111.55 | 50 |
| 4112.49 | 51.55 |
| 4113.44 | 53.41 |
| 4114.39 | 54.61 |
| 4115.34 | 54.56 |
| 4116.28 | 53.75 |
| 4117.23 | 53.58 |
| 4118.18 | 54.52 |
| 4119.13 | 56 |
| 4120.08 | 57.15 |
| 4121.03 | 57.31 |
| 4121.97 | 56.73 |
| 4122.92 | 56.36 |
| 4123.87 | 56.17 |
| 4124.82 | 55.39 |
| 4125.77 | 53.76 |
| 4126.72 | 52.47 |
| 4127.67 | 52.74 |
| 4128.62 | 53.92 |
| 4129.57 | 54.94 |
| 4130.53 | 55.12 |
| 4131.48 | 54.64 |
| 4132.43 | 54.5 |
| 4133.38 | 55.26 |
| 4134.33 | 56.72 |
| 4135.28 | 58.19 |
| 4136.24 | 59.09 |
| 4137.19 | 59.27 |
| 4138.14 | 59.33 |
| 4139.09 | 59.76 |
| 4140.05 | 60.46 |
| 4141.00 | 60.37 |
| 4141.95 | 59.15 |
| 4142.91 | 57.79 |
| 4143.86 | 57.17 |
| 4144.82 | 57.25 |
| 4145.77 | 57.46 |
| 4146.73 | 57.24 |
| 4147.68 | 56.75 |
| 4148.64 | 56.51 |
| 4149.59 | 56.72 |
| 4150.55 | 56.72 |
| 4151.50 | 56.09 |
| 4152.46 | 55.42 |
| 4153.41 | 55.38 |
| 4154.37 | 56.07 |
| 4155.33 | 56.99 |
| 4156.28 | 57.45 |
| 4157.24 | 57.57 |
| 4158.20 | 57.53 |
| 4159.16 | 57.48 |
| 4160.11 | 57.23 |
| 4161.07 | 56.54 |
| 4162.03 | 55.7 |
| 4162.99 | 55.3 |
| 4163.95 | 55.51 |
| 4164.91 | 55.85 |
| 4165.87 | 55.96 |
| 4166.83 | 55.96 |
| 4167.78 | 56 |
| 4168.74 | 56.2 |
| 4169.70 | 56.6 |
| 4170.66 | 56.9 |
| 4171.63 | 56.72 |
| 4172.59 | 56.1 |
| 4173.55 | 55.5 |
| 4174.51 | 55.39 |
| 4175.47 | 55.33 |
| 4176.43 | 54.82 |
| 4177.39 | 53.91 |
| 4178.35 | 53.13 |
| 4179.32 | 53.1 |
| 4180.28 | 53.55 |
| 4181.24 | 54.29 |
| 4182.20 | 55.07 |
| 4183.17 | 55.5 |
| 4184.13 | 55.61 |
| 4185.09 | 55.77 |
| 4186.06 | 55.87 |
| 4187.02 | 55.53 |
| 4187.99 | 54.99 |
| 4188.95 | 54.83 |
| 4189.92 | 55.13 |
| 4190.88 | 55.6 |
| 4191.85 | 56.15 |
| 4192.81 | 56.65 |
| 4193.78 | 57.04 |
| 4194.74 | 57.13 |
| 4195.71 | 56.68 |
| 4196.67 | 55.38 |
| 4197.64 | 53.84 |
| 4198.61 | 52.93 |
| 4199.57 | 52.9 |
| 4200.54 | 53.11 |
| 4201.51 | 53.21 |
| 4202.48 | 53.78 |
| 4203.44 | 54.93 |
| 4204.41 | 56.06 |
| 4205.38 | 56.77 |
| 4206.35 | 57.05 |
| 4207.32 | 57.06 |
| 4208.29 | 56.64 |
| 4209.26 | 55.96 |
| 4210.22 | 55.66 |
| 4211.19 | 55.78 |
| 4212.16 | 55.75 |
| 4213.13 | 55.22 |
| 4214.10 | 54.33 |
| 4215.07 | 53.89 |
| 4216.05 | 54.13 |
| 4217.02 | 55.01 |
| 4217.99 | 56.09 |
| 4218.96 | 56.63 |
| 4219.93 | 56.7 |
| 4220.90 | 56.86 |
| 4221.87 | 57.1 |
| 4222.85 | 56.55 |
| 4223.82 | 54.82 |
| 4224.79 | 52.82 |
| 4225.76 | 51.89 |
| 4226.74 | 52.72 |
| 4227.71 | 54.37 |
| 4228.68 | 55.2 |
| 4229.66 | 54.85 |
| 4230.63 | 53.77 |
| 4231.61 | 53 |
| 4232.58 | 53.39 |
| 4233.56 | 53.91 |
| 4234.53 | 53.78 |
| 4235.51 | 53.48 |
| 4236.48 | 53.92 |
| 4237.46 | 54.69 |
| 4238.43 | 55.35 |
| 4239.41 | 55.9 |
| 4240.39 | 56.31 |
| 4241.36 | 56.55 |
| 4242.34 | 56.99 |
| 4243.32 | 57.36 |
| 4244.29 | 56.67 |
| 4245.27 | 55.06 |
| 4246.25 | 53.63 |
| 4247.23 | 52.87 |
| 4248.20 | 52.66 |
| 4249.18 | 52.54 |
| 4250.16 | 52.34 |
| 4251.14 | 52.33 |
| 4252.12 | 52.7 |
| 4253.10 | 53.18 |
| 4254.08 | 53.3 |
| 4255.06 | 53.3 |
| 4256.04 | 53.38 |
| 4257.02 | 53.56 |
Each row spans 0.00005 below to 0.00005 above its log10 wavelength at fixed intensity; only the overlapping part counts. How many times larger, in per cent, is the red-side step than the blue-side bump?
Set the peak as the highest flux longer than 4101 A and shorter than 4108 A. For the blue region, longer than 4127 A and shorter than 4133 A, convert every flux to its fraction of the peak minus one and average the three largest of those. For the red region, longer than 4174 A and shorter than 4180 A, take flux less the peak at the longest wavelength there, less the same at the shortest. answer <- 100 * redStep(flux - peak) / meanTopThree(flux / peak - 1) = 758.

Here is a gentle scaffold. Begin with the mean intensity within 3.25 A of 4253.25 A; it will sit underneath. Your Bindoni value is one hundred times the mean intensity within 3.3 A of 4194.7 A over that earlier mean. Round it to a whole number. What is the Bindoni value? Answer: 106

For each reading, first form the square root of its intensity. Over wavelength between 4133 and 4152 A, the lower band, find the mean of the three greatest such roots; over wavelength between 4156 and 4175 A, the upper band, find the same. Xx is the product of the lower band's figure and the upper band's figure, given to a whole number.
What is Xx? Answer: 59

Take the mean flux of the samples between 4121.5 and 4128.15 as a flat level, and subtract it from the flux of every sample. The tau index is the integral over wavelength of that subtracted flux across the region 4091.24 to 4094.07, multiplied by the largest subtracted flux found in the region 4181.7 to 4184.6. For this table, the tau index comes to -4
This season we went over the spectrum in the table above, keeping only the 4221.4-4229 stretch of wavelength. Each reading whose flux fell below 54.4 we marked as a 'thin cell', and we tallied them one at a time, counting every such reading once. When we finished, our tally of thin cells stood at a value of 4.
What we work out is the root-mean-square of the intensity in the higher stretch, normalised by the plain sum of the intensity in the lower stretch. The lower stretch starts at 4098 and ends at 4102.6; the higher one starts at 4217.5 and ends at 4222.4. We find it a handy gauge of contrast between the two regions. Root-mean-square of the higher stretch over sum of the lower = 0.177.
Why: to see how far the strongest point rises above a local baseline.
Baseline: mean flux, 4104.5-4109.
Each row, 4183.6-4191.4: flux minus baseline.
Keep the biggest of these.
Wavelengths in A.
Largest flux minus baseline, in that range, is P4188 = 6.9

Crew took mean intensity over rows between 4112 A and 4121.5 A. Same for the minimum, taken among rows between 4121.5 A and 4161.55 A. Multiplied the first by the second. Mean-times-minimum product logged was 2867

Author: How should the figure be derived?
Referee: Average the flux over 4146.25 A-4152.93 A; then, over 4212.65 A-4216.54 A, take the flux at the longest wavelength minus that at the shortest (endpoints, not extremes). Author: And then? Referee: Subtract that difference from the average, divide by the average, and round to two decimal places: 1.02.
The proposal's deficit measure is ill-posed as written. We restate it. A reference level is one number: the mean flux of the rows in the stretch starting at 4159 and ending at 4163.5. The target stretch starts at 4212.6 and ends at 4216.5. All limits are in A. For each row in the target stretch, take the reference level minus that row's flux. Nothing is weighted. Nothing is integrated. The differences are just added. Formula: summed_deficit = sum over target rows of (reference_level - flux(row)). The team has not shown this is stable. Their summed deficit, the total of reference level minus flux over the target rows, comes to 8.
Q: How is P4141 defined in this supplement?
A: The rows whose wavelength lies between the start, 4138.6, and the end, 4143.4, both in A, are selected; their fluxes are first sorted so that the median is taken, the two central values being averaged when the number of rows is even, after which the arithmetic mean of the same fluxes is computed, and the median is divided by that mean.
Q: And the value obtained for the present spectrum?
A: 1.004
